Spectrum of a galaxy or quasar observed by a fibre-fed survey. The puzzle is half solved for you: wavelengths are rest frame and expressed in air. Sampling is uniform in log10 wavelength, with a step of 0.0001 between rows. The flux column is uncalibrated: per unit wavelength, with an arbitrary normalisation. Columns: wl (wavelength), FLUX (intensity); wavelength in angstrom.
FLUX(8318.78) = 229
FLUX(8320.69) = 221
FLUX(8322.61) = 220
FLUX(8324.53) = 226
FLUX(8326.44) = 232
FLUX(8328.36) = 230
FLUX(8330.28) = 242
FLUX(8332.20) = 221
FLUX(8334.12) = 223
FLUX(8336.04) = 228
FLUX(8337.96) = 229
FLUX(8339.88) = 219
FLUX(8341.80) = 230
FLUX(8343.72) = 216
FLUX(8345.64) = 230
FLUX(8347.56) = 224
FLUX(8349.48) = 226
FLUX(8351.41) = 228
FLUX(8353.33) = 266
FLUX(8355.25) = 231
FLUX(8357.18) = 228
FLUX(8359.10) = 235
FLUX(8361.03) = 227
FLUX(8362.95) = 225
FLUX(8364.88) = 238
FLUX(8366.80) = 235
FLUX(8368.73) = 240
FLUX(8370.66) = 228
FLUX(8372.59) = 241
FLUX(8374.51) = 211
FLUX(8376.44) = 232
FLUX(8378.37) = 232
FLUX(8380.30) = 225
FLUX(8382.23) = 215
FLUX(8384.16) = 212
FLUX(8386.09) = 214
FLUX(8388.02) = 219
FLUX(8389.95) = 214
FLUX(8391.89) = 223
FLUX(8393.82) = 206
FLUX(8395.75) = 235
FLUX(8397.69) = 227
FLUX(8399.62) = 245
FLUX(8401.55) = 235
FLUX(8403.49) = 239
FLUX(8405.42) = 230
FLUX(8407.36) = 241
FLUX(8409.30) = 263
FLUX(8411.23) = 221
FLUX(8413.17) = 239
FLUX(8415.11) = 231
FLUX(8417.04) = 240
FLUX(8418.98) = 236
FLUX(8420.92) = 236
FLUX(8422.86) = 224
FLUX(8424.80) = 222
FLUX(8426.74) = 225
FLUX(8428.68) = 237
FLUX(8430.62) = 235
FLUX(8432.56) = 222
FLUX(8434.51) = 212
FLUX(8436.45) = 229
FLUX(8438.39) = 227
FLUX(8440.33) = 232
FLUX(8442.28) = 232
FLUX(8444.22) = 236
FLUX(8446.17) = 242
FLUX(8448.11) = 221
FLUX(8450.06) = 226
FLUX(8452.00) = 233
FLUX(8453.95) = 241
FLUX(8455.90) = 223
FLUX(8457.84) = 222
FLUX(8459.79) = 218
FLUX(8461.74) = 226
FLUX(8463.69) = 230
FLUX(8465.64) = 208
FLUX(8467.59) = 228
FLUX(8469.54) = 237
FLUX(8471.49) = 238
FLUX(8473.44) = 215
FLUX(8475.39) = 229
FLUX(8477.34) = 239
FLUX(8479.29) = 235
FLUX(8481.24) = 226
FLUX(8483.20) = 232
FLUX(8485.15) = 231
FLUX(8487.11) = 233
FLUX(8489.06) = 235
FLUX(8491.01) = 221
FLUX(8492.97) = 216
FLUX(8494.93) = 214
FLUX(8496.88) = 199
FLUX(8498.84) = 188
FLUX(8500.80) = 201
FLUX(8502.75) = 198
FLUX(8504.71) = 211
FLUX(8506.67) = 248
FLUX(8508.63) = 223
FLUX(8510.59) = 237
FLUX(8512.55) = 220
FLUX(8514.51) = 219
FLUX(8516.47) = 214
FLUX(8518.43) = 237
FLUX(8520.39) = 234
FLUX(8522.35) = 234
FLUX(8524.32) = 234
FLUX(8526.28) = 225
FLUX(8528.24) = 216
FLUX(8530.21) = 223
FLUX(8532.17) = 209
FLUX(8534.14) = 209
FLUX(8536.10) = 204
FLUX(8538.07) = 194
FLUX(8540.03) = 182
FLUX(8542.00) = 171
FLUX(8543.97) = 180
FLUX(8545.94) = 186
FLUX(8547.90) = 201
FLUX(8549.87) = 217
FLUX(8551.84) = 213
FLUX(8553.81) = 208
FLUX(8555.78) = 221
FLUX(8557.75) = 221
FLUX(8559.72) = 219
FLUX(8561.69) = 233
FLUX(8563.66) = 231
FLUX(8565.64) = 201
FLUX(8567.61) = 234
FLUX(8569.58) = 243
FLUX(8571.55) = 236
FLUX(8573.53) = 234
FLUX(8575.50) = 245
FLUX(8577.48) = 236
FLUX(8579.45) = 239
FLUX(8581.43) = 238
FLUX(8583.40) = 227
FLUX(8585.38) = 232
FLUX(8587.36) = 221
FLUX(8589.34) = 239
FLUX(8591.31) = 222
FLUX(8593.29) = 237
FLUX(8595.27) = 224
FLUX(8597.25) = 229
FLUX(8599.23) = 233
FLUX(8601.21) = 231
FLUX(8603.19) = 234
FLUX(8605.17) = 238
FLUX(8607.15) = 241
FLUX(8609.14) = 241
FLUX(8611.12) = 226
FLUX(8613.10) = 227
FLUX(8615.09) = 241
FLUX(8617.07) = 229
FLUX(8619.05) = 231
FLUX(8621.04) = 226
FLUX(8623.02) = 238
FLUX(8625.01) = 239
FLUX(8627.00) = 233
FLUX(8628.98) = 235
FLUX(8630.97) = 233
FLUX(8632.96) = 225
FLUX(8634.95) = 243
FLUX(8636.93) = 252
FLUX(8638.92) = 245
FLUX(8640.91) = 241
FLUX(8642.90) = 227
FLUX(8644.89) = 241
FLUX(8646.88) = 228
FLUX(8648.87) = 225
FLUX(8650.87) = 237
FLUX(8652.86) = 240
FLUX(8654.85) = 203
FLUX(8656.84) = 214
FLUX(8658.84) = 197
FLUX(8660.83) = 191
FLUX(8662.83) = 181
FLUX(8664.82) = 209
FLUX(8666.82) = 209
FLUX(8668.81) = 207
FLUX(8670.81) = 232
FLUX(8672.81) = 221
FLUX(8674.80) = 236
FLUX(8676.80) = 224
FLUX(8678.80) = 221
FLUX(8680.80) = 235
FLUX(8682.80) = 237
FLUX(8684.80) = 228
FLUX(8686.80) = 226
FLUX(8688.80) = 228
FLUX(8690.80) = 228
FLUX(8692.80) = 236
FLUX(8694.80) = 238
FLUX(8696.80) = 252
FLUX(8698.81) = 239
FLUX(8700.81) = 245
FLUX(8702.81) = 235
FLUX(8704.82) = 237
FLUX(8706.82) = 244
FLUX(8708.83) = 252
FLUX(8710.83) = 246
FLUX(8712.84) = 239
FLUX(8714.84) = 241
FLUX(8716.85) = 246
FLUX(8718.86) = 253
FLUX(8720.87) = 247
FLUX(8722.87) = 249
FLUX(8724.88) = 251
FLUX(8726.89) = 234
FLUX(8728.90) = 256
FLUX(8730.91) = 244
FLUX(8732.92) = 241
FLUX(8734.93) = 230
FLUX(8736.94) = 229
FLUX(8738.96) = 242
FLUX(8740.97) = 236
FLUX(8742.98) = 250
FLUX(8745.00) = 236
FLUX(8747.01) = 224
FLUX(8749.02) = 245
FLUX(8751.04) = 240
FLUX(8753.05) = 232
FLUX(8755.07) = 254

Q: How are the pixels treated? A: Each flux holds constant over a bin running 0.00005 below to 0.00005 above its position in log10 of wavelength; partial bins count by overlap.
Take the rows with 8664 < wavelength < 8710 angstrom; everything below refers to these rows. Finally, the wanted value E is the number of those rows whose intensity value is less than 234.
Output 11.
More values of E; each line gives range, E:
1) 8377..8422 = 13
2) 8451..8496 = 17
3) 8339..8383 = 17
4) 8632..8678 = 15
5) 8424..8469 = 18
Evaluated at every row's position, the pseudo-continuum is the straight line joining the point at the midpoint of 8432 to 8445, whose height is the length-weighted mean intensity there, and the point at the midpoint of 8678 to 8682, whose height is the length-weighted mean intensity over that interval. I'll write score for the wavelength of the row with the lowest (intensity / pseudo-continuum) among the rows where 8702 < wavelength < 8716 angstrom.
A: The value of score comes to 8702.81 angstrom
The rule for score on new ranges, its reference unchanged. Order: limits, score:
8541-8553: 8542.00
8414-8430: 8424.80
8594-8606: 8595.27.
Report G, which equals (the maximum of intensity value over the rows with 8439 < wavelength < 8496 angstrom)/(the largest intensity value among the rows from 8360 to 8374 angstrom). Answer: 1.00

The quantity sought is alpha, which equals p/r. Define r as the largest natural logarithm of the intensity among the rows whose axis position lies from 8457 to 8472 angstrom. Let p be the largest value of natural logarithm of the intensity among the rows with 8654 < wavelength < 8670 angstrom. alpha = 0.98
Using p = 5.37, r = 5.47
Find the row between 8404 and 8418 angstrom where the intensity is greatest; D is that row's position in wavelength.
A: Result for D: 8409.30 angstrom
